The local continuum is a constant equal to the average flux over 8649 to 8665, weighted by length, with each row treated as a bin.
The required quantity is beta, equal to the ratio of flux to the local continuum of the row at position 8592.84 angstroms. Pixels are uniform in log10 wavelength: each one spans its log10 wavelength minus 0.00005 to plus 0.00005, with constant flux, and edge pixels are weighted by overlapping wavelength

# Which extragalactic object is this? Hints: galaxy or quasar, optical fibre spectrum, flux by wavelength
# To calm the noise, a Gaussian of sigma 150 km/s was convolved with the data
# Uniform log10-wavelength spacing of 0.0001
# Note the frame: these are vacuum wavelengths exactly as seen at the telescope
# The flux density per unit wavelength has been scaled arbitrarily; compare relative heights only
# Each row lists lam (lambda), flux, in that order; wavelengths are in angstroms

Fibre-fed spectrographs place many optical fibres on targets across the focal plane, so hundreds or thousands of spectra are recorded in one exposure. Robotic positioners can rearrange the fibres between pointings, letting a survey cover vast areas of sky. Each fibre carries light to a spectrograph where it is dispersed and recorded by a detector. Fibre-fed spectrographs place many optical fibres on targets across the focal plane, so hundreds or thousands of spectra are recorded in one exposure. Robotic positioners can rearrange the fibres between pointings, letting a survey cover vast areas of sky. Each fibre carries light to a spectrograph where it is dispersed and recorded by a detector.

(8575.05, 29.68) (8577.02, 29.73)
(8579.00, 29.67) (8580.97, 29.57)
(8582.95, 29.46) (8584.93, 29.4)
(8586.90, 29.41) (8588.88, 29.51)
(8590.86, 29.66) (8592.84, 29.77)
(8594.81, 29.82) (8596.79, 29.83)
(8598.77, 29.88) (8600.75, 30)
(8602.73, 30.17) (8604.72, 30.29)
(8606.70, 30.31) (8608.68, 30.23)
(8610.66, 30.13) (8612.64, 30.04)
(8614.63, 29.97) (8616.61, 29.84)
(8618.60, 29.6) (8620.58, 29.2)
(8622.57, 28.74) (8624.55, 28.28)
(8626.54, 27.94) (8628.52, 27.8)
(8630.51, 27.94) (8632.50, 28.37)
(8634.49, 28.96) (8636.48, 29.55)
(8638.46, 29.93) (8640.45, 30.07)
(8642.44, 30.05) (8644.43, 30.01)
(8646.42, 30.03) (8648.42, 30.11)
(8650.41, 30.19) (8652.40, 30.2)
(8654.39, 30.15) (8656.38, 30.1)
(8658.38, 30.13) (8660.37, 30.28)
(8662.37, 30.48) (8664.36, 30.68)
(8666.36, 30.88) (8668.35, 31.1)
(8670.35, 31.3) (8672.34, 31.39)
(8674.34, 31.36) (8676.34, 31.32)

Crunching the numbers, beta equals 0.98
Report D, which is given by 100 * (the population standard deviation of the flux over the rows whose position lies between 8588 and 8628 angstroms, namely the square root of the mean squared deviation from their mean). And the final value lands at 64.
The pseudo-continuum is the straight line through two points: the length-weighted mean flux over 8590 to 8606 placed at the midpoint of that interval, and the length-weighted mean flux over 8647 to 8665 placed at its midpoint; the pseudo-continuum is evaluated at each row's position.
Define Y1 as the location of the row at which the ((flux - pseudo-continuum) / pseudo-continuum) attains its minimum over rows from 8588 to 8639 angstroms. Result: 8628.52 angstroms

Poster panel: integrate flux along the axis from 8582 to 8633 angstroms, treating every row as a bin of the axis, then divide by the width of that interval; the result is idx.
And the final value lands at 29.46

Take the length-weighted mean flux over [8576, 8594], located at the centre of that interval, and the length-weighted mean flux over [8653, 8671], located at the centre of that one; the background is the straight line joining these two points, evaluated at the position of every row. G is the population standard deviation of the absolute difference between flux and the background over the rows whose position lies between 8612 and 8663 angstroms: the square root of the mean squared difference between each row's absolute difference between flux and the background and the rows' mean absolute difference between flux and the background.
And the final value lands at 0.73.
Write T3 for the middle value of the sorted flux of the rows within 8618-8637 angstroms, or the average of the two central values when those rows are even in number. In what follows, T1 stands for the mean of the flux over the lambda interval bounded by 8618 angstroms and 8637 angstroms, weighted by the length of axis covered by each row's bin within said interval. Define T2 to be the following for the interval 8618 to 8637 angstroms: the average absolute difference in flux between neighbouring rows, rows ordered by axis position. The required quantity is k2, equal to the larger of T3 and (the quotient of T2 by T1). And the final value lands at 28.6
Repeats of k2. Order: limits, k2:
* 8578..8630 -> 29.7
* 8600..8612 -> 30.2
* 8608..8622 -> 30.0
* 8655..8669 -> 30.5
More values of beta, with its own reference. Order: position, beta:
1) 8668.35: 1.03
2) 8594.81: 0.99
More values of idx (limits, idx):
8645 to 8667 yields 30.27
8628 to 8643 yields 29.09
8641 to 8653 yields 30.08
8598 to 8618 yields 30.07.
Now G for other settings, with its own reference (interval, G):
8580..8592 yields 0.07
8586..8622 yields 0.20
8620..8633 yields 0.50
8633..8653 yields 0.31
